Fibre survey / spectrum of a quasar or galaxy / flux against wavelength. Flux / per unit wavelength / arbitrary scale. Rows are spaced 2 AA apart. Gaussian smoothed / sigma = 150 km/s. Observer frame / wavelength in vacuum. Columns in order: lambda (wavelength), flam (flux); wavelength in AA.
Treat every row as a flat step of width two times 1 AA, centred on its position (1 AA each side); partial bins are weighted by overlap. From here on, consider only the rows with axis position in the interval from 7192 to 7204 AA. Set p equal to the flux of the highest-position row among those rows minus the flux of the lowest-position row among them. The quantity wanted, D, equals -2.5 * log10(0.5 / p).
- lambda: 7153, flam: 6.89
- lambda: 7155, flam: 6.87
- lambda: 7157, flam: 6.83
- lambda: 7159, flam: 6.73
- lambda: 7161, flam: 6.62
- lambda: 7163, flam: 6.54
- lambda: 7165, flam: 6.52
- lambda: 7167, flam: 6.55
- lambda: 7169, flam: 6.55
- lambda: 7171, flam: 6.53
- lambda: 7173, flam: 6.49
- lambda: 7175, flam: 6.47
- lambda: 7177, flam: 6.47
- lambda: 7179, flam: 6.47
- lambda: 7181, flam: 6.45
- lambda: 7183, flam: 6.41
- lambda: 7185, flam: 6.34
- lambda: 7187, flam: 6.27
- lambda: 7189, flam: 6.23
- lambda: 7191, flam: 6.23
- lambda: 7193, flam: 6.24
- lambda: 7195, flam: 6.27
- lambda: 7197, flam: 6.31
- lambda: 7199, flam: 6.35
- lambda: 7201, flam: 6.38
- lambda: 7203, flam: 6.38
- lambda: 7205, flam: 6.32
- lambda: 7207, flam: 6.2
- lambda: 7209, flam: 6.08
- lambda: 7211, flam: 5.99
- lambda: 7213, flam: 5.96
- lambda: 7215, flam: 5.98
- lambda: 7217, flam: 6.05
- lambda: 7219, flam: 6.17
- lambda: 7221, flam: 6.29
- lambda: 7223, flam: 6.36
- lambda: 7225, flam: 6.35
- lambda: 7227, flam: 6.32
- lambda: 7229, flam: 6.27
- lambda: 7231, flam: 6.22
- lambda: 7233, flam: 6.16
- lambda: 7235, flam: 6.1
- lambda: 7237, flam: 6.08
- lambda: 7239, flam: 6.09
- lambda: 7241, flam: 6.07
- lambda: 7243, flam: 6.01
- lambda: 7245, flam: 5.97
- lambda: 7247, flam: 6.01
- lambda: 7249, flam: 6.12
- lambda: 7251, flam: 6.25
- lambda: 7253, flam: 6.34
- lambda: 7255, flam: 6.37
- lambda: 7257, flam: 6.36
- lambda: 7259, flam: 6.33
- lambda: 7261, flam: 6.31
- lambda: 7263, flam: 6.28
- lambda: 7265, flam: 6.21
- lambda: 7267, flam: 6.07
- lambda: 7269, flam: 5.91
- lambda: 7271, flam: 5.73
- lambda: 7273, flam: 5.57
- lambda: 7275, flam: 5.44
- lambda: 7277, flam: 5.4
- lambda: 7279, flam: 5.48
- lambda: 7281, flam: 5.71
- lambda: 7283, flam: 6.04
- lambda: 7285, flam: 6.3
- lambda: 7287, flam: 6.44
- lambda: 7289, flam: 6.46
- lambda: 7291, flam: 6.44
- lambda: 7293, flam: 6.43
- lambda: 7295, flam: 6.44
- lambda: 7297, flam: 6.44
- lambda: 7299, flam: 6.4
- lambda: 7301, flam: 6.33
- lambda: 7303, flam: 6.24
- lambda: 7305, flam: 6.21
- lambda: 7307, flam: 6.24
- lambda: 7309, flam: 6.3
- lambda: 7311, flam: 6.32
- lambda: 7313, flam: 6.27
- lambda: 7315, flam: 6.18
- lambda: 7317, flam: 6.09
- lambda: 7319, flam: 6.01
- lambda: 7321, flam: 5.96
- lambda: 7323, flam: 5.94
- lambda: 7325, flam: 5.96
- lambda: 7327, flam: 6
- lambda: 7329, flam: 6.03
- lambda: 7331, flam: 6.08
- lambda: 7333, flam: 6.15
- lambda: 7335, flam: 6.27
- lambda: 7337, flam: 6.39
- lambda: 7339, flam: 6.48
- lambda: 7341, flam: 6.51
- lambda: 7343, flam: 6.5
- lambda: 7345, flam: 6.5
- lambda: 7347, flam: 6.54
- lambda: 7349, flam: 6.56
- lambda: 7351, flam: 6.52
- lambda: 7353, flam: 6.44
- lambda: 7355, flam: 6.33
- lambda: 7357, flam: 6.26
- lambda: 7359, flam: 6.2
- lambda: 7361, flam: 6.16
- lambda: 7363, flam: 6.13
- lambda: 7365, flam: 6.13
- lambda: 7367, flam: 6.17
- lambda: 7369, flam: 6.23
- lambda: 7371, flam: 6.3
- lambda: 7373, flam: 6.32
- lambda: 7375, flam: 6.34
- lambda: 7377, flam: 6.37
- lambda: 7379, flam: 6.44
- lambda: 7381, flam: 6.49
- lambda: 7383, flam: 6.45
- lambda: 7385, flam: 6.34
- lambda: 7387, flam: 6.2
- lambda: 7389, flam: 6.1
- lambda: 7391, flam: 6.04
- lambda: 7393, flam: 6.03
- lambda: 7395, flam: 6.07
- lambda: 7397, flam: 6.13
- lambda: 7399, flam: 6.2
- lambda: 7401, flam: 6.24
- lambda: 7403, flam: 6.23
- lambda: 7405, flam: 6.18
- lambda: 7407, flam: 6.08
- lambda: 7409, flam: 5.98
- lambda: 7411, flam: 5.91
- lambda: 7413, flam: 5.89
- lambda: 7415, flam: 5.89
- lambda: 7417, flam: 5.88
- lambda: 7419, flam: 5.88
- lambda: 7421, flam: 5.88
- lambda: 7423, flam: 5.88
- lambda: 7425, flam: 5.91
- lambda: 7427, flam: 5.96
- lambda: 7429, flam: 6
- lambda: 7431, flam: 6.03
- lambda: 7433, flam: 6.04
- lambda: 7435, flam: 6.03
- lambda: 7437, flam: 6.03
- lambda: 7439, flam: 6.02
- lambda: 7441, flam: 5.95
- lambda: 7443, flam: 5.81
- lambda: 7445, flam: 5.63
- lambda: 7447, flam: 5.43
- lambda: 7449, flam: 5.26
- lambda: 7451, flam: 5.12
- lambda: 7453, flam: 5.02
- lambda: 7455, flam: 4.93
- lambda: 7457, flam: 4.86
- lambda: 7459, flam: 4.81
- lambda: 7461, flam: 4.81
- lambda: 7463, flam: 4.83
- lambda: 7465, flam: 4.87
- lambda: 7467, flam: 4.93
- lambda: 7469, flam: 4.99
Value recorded -1.38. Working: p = 0.140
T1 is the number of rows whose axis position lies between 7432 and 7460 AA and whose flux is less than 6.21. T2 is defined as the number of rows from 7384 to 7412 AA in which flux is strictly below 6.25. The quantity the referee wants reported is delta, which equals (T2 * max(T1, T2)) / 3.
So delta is 61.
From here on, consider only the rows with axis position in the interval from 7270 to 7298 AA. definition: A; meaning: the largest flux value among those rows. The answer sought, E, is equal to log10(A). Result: 0.810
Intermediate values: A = 6.46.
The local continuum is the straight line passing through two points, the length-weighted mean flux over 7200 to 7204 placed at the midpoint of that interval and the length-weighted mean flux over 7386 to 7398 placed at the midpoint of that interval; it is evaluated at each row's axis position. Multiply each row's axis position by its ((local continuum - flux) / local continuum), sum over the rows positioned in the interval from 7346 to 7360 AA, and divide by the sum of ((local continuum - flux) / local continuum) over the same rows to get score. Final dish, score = 7351.1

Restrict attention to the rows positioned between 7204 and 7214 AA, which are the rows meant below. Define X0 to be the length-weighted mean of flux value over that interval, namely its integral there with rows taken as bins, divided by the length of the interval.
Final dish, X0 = 6.1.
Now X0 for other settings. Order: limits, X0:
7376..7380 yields 6.4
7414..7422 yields 5.9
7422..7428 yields 5.9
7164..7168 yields 6.5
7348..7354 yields 6.5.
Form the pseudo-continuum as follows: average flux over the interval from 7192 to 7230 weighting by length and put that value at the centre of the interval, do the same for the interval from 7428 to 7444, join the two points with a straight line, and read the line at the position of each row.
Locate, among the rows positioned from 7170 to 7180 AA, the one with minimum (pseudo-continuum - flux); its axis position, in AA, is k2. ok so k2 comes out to 7171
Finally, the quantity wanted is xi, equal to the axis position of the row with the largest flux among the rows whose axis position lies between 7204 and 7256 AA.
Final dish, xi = 7255 AA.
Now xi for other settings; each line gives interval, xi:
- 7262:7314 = 7289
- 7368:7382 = 7381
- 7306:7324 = 7311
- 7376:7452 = 7381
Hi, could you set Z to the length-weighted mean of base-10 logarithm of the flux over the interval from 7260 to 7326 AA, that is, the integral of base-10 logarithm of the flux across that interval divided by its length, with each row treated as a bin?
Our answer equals 0.785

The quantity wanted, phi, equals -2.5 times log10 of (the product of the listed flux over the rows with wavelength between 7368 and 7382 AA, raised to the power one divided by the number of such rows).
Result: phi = -2.01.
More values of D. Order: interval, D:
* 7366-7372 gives -1.46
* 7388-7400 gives -1.75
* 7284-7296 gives -1.38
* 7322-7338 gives -0.11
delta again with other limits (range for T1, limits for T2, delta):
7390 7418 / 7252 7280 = 32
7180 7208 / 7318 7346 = 21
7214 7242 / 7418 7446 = 65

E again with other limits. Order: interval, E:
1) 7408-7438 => 0.781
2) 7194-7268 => 0.805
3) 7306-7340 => 0.812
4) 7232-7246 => 0.790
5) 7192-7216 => 0.805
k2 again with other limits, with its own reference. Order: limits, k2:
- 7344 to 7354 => 7349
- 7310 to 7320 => 7311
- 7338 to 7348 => 7347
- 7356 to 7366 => 7357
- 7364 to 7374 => 7373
